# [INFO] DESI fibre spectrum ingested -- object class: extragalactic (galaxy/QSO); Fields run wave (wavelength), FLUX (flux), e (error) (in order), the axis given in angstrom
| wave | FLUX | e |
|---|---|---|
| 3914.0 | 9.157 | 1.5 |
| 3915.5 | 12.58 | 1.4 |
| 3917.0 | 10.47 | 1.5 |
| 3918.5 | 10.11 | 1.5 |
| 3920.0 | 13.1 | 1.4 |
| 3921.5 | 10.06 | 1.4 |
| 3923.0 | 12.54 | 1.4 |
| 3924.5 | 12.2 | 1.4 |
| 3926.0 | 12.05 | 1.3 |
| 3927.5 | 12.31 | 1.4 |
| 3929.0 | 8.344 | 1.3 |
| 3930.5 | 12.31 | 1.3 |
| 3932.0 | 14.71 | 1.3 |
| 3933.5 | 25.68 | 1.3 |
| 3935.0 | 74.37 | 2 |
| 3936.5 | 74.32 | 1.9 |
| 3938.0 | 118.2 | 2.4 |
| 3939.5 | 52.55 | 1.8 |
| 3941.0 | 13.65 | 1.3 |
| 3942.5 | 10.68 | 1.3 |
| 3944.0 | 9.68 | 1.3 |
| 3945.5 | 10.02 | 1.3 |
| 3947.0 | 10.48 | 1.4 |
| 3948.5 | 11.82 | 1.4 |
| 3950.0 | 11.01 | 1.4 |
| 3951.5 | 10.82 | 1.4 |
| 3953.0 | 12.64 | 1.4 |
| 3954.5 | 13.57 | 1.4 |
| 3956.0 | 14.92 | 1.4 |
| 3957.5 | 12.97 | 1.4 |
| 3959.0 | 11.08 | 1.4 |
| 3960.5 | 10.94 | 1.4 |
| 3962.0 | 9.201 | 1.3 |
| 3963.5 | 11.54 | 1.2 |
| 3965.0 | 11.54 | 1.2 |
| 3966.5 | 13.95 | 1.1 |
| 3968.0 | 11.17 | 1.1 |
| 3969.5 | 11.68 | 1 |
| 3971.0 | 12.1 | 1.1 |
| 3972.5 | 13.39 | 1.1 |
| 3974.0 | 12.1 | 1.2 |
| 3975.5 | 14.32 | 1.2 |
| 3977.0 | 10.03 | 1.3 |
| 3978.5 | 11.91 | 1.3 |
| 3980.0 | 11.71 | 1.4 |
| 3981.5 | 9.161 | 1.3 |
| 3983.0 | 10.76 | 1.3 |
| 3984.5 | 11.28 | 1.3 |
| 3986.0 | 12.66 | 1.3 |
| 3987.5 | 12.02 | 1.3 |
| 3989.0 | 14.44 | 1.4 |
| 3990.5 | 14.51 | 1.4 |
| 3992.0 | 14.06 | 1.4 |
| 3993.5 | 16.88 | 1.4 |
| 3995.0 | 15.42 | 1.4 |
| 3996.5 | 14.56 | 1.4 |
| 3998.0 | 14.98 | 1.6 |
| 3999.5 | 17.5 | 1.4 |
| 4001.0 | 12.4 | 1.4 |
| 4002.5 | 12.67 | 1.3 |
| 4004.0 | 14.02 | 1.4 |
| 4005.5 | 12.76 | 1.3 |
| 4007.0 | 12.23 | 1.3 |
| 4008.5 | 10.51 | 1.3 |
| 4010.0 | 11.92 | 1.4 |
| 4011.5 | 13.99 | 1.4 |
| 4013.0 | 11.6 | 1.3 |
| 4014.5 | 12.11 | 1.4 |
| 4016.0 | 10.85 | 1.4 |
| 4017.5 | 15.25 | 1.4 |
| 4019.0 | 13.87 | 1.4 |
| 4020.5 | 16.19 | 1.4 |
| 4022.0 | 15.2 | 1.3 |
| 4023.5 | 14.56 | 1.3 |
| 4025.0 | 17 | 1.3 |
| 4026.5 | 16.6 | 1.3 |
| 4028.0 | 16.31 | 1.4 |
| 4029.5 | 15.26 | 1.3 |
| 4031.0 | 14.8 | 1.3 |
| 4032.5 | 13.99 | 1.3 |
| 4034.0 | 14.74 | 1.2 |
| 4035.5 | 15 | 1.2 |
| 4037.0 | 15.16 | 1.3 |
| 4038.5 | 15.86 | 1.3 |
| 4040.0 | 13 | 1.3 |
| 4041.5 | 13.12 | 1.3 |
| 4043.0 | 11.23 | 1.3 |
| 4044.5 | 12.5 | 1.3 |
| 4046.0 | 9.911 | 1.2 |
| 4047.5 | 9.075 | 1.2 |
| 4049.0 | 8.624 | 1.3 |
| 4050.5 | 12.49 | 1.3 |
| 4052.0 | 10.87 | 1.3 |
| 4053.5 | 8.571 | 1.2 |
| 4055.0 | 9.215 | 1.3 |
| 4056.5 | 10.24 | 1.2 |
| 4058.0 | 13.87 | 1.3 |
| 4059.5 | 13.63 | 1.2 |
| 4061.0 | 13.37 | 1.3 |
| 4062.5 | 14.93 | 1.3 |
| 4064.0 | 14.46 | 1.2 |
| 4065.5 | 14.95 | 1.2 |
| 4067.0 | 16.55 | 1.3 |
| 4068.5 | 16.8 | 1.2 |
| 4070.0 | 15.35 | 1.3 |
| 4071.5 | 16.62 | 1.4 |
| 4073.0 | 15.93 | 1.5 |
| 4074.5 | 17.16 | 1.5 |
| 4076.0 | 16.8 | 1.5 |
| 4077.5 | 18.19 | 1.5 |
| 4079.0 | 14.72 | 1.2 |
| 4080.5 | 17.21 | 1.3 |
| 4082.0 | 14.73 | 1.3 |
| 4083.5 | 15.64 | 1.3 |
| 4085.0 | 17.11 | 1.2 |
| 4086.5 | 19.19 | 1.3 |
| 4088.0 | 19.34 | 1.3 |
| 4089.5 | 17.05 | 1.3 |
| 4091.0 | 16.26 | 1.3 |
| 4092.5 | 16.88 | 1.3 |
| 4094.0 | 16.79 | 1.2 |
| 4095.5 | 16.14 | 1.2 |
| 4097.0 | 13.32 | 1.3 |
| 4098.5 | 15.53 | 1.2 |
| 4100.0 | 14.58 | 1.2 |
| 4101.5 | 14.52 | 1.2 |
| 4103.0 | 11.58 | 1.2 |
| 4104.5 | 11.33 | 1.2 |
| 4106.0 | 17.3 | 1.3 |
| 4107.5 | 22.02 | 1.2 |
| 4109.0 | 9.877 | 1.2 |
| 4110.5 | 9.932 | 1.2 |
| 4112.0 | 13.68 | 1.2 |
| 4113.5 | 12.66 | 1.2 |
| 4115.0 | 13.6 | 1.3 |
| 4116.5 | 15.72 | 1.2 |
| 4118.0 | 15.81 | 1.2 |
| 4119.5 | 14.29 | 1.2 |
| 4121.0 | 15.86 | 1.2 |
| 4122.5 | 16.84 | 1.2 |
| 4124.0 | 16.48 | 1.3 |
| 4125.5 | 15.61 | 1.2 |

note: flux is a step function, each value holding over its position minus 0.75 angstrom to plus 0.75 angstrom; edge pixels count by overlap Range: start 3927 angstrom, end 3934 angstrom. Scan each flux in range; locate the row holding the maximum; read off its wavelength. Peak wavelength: 3933.5 angstrom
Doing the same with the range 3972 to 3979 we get 3975.5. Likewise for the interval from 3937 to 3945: 3938.0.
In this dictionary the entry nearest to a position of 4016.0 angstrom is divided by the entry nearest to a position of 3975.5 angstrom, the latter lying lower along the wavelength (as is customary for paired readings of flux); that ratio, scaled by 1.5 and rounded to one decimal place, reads 1.1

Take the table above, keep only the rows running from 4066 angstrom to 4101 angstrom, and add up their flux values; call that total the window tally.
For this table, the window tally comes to 378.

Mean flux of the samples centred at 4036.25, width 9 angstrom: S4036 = 15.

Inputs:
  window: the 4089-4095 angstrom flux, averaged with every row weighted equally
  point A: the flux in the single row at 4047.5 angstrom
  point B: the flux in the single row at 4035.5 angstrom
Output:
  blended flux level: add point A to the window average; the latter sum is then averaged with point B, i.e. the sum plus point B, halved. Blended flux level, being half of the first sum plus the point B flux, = 20.4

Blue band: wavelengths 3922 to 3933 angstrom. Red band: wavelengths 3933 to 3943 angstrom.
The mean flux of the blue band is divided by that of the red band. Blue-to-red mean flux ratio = 0.23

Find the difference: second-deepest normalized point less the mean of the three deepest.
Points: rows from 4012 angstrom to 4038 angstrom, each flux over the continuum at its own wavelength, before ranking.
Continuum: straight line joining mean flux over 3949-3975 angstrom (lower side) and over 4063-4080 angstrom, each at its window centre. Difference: 0.009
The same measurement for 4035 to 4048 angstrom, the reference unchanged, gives -0.012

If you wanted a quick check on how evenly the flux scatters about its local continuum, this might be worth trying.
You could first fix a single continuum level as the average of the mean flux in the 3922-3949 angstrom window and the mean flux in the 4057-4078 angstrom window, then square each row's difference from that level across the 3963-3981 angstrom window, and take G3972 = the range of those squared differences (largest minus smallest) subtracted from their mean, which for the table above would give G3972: 10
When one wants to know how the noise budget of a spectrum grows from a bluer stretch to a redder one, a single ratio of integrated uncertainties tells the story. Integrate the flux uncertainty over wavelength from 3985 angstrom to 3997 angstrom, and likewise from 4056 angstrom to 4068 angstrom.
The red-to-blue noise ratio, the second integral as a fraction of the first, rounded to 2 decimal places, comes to 0.91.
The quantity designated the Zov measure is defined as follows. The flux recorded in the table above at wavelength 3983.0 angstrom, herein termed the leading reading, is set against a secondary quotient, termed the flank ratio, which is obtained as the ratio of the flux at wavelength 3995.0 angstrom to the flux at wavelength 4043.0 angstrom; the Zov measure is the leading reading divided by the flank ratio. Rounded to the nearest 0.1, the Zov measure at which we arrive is 7.8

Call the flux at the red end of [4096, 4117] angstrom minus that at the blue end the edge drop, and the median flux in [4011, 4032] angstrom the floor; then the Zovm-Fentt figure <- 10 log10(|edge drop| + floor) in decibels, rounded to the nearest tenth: 12.4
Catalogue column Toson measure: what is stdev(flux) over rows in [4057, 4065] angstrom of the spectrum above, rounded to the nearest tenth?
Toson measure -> 0.6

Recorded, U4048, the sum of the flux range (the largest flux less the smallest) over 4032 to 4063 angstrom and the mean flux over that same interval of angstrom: 20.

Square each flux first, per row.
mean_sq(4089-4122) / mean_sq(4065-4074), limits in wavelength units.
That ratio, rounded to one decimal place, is 0.9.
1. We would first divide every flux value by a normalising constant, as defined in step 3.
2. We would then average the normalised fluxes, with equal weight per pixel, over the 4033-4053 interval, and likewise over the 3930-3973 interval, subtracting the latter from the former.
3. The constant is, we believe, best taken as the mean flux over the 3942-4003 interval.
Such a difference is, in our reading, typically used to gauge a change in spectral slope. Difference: -0.8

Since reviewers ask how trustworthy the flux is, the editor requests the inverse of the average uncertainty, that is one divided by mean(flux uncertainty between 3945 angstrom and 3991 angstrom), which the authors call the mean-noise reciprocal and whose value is 0.773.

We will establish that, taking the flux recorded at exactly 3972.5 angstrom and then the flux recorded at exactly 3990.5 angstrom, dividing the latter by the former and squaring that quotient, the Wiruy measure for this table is 1.2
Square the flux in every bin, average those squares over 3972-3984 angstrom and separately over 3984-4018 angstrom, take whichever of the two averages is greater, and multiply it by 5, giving 917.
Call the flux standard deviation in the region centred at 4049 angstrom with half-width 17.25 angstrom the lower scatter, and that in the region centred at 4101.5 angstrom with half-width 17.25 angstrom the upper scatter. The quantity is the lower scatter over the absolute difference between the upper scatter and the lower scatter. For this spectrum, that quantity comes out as 3.5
